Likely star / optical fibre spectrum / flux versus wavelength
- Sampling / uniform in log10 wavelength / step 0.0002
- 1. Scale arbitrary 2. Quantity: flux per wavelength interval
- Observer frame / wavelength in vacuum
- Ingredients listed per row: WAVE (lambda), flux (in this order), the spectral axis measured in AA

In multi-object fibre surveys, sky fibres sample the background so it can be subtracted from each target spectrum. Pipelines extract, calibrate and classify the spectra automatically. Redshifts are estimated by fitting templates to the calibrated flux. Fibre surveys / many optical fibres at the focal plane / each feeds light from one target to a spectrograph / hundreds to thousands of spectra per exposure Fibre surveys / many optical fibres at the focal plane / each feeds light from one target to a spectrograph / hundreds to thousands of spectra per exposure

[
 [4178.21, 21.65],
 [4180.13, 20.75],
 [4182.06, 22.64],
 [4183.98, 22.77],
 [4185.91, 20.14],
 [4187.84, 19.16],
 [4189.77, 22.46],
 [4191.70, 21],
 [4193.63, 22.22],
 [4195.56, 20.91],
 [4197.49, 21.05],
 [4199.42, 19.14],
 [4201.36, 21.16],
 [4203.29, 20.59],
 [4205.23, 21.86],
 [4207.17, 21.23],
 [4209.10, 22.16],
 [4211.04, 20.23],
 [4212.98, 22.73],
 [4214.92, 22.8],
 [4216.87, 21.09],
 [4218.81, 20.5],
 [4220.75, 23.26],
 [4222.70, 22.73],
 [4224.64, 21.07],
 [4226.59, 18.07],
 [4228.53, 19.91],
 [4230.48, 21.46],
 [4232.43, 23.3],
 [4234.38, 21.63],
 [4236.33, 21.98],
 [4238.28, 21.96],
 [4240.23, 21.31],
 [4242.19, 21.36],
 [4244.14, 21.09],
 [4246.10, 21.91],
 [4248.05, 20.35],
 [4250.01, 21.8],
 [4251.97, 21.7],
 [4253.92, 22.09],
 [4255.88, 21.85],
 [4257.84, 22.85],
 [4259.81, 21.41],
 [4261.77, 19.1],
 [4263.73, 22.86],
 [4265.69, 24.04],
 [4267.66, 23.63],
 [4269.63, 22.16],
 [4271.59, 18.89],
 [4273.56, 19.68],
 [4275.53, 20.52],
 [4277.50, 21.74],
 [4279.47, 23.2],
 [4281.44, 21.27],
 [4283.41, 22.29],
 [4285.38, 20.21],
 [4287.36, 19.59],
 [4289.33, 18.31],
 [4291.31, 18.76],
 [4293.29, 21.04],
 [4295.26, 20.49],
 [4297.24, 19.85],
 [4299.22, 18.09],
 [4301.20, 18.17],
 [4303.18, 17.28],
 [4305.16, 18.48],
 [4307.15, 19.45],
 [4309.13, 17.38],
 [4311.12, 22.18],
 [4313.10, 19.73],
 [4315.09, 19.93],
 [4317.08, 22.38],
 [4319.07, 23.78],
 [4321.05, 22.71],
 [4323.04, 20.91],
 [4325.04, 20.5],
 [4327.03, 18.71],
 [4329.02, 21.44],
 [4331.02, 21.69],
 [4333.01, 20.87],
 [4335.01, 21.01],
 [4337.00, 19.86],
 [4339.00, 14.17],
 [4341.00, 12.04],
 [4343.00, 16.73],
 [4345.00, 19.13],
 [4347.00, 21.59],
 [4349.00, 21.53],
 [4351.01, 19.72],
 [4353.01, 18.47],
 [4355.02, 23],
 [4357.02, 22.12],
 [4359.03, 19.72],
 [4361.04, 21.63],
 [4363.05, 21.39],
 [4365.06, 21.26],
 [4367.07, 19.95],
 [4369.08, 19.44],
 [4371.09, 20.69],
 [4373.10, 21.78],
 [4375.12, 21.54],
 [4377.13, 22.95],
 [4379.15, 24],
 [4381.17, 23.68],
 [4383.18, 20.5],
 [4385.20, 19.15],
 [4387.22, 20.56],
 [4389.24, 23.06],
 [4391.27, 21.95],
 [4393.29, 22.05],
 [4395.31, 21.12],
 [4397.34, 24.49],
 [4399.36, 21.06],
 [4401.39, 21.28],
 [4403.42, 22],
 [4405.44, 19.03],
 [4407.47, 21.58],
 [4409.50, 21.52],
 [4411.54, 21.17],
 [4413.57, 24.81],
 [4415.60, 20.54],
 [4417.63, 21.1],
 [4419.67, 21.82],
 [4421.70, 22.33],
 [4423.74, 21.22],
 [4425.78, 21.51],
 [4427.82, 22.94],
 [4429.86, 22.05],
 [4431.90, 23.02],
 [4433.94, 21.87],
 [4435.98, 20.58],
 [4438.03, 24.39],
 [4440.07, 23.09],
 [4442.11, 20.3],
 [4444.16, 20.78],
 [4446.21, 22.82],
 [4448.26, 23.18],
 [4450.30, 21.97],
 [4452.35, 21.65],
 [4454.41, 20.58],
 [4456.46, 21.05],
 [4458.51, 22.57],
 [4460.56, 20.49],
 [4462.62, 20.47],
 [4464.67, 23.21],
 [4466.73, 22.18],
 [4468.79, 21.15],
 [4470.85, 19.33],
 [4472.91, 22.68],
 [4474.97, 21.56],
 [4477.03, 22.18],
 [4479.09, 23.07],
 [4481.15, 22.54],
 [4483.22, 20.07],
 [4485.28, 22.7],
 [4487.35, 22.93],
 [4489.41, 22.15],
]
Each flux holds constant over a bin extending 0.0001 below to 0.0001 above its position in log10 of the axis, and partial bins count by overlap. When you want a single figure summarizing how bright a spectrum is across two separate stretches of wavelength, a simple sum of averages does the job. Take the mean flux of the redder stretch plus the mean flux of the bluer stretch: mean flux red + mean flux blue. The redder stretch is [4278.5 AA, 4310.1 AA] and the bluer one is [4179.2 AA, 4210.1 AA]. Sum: 40.8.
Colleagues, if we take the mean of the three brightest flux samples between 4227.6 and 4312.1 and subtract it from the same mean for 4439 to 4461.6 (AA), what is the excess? -0.63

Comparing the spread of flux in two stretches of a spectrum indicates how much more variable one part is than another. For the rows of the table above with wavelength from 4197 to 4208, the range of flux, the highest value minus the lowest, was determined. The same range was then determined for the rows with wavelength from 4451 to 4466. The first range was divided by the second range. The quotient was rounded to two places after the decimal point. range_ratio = 0.99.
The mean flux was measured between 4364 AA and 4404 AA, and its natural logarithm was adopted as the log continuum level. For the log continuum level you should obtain 3.074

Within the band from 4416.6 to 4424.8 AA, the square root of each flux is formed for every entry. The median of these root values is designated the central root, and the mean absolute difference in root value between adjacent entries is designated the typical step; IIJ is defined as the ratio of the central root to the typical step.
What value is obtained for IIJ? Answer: 55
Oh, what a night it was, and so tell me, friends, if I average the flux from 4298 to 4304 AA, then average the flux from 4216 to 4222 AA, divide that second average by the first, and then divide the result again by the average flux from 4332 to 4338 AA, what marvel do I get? 0.059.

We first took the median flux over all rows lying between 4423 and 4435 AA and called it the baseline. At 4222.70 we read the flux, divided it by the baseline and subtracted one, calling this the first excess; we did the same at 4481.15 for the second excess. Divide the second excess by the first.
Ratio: 0.8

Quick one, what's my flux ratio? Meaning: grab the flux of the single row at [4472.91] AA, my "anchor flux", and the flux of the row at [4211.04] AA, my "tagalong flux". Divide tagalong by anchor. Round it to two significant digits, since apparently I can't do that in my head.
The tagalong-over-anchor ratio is 0.89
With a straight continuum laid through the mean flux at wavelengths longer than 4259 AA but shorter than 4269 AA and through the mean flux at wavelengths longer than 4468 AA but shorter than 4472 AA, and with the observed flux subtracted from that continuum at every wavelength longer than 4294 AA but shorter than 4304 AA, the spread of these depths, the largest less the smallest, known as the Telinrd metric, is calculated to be 3.1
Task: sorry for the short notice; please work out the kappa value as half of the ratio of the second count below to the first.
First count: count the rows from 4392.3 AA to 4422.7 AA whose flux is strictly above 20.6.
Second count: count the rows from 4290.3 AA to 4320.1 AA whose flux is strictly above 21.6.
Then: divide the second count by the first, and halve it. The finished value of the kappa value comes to 0.12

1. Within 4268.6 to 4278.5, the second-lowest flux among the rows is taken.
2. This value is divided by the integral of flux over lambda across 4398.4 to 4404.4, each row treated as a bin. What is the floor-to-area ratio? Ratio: 0.15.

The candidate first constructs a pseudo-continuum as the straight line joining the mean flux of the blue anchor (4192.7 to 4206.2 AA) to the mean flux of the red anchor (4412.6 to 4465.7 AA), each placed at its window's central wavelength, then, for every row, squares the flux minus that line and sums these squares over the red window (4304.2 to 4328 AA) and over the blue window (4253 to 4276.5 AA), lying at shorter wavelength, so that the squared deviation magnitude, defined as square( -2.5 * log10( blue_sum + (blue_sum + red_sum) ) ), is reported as 27.0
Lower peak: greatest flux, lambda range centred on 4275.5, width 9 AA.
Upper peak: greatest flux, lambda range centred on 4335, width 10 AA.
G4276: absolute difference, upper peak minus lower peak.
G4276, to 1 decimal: 1.5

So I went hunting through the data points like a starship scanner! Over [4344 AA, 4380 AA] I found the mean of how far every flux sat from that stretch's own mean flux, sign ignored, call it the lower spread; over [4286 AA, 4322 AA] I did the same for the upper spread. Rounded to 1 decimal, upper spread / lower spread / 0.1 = 12.7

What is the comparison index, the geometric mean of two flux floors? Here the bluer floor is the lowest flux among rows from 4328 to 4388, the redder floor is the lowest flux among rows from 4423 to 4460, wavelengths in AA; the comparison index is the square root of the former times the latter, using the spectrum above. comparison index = 15.6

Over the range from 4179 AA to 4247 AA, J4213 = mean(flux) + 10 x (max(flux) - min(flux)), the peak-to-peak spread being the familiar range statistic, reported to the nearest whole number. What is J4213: 74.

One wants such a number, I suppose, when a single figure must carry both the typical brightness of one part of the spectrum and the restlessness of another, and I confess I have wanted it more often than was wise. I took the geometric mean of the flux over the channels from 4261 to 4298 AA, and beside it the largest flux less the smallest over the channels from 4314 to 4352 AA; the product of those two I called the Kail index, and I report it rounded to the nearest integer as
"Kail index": 245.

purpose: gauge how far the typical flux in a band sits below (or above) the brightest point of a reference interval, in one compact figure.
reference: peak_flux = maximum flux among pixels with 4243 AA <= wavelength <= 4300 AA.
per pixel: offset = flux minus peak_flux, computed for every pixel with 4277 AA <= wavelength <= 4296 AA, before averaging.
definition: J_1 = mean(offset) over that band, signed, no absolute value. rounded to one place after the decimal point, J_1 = -3.4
